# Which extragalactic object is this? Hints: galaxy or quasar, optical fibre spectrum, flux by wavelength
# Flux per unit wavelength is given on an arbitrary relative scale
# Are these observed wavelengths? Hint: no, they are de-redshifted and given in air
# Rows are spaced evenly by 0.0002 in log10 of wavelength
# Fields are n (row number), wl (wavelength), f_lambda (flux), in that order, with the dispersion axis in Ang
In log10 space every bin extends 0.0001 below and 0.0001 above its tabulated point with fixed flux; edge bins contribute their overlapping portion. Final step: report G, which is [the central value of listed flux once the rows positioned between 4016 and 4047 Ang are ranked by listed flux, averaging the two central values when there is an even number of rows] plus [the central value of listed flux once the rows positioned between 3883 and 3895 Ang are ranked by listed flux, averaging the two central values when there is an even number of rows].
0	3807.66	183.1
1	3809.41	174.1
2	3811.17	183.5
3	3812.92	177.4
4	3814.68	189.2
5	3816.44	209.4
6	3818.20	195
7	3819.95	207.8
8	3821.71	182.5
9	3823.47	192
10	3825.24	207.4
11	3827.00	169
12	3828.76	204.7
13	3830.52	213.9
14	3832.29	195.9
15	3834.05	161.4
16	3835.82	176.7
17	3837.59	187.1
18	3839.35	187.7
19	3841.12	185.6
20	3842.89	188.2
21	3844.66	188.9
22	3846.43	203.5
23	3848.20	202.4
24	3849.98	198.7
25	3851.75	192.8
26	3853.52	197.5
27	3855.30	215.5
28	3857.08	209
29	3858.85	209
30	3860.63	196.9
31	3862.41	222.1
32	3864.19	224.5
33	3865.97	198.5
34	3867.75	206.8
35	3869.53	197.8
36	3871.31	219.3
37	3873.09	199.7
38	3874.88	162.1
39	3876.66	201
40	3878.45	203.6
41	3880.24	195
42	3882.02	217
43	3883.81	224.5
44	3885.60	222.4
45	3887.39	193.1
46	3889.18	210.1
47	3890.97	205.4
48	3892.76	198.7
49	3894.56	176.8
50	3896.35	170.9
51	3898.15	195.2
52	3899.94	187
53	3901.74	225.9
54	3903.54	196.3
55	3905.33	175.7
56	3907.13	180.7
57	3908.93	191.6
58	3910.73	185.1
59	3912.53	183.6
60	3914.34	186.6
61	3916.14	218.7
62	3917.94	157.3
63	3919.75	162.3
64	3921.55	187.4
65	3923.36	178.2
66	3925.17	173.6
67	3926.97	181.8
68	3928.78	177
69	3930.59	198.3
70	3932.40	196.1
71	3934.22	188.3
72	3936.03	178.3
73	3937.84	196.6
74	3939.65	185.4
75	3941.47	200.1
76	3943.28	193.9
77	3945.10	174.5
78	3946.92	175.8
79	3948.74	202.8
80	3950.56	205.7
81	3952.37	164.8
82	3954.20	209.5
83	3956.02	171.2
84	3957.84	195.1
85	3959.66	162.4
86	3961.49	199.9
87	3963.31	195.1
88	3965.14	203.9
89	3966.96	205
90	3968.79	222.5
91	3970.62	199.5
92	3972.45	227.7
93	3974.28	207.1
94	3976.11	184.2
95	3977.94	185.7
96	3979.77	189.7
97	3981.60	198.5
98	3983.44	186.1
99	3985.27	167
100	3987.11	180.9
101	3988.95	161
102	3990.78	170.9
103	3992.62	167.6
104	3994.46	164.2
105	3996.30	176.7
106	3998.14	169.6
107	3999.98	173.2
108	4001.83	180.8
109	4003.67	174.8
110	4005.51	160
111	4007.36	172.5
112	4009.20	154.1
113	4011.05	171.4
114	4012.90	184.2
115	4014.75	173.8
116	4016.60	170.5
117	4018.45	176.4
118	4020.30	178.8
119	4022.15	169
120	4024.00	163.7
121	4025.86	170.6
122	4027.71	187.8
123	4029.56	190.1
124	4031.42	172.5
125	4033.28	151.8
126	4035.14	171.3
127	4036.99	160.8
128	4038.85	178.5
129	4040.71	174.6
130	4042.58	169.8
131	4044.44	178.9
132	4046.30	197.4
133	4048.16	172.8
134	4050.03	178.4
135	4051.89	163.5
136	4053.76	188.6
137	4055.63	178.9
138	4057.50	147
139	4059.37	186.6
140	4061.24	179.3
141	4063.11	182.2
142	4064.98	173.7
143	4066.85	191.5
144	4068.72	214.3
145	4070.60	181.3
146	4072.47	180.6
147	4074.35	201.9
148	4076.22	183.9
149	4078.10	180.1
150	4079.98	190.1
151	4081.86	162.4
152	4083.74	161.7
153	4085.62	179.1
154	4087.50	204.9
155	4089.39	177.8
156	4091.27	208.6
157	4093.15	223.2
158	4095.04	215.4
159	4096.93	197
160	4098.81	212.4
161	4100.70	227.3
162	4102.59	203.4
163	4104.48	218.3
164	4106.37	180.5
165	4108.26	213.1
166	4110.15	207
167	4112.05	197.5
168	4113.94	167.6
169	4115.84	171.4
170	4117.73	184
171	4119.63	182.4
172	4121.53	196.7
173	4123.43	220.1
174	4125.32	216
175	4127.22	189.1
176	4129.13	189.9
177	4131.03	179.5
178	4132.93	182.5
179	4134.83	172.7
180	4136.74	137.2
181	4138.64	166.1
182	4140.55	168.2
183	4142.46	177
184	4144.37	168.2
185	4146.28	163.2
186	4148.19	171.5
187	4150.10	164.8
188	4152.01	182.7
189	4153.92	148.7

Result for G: 378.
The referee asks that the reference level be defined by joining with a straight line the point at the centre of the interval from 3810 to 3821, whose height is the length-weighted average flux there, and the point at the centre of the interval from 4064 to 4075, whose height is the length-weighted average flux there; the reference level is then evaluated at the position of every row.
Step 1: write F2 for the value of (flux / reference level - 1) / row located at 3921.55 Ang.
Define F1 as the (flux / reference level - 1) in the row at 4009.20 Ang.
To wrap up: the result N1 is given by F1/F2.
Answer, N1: 8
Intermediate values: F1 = -0.19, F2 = -0.02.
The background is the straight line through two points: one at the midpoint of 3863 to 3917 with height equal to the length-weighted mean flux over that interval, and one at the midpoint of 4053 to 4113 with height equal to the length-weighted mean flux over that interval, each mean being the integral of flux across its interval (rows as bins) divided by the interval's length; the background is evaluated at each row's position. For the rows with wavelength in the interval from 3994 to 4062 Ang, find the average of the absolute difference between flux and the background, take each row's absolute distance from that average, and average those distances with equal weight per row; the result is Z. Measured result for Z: 7.8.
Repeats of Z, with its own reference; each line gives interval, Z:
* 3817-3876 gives 8.0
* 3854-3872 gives 7.5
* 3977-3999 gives 9.2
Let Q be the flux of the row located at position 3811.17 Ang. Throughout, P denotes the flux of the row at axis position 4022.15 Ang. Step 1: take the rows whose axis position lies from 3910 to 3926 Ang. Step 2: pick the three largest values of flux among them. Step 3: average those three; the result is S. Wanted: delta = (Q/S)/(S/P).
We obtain 0.79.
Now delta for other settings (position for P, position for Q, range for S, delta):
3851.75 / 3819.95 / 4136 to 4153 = 1.28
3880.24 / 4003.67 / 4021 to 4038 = 1.01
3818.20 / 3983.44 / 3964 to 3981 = 0.76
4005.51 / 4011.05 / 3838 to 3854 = 0.68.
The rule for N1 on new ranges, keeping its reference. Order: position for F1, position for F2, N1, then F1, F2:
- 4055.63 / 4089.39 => 1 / -0.06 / -0.06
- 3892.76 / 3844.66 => -2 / 0.03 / -0.02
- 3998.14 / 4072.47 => 2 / -0.11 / -0.05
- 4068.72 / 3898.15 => 8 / 0.13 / 0.02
